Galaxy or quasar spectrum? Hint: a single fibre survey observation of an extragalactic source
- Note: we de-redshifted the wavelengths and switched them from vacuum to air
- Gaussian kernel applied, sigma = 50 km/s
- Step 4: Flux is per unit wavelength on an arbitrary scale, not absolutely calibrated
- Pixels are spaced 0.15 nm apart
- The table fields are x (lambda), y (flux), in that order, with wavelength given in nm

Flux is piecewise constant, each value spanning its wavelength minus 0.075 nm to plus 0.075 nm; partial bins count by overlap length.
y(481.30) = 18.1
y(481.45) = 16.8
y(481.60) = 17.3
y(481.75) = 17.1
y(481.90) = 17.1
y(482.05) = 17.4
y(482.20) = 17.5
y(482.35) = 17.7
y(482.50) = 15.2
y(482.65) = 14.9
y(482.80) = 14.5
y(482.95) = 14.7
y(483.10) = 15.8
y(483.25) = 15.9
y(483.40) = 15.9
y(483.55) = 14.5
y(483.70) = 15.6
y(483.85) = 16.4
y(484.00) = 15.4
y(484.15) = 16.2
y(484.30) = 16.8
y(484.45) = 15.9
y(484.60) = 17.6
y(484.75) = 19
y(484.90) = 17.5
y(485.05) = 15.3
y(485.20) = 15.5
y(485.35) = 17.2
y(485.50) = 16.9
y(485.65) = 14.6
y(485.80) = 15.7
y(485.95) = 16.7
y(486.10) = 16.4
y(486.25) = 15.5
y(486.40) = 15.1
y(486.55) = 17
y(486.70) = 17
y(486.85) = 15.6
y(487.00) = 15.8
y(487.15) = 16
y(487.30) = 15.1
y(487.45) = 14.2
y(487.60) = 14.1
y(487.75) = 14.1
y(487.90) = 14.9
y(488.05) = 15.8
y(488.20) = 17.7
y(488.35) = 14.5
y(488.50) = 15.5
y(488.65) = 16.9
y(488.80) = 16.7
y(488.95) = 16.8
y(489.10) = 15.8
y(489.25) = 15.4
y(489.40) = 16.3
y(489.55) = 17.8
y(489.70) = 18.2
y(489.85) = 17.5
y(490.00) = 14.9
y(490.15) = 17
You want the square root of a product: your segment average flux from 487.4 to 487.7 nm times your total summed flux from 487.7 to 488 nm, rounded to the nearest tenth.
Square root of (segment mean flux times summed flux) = 20.3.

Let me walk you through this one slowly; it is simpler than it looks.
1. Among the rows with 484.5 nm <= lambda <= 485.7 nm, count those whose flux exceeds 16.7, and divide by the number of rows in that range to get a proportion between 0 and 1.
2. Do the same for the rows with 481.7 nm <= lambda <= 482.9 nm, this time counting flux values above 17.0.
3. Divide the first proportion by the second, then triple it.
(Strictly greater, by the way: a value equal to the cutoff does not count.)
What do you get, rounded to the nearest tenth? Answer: 3.0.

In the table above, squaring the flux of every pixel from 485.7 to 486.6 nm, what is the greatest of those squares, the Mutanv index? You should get 289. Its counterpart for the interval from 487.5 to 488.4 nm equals 313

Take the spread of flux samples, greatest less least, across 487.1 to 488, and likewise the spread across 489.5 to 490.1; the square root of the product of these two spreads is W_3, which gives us 2.5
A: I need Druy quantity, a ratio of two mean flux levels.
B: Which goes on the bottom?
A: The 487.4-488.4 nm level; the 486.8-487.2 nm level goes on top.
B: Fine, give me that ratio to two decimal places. 1.05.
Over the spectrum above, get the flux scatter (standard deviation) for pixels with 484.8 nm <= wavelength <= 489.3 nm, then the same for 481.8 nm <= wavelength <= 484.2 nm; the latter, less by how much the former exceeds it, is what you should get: 1.1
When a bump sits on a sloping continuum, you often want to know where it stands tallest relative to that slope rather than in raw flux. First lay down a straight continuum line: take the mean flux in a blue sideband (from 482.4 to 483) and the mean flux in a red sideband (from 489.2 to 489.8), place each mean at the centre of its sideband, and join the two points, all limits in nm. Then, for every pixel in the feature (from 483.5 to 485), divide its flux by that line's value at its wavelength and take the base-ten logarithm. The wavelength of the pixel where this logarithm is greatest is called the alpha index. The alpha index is 484.75 nm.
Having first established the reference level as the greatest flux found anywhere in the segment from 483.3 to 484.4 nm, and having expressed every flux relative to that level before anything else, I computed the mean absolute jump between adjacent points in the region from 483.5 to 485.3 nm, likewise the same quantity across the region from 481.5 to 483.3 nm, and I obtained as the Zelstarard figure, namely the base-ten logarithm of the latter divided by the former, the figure -0.35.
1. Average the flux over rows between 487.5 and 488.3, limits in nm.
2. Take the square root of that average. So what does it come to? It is 3.91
